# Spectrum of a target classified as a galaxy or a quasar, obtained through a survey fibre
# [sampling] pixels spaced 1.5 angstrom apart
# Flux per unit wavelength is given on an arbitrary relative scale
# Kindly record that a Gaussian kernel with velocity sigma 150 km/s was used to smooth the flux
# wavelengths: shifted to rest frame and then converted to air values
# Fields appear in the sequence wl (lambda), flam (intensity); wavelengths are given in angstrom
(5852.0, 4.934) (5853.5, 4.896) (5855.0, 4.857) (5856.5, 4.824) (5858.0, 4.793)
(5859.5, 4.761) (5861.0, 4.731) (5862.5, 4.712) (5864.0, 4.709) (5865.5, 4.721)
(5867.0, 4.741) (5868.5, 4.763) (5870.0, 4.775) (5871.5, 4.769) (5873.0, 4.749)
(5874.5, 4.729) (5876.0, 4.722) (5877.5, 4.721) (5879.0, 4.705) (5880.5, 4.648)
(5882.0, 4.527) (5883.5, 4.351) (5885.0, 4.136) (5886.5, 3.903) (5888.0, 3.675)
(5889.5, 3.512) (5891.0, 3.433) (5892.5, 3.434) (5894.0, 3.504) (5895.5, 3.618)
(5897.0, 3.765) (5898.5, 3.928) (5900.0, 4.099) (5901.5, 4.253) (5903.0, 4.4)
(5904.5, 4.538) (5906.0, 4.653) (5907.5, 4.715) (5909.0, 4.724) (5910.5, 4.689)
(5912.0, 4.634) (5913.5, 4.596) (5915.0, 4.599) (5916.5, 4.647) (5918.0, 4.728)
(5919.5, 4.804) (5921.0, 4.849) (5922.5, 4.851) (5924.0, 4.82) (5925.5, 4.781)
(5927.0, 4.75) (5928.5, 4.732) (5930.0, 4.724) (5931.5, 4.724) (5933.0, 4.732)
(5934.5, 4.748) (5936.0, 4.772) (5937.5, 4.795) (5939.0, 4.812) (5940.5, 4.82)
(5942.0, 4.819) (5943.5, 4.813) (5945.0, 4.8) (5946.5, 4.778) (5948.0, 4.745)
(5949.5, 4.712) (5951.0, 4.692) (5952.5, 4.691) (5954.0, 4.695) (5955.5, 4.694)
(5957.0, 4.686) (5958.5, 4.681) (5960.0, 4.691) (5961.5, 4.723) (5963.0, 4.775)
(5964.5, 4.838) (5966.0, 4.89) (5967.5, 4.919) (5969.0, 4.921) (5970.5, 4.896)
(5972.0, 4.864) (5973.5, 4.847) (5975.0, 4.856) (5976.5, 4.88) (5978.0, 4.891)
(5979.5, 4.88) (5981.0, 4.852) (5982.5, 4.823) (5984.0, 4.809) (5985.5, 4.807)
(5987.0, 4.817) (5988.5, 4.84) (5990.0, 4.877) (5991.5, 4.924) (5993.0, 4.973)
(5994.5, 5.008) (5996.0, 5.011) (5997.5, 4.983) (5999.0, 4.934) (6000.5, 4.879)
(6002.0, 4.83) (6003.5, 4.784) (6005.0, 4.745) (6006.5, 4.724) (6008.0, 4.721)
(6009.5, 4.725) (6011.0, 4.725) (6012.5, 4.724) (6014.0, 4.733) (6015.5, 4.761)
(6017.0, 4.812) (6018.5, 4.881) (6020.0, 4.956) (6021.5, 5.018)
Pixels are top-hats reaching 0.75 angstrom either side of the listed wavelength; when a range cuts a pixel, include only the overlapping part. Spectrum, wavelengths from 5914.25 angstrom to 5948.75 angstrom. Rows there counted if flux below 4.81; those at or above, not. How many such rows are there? 16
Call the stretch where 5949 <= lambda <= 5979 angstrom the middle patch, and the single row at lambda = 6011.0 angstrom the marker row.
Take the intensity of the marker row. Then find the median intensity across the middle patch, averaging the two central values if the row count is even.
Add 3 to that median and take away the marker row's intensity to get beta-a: 3.1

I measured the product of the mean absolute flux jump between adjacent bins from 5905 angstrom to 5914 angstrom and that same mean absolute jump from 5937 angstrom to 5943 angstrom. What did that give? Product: 0.0003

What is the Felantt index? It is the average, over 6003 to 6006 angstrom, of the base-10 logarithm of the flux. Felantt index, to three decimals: 0.678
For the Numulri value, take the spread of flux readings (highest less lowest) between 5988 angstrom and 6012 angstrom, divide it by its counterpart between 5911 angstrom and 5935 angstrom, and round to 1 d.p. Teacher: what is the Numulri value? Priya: 1.1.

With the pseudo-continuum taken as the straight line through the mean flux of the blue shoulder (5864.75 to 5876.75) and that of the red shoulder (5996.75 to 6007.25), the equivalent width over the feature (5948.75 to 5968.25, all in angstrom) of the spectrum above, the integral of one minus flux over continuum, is 0.3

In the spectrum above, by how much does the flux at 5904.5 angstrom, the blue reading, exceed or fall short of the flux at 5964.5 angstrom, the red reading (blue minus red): -0.30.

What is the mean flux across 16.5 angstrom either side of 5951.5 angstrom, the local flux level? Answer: 4.8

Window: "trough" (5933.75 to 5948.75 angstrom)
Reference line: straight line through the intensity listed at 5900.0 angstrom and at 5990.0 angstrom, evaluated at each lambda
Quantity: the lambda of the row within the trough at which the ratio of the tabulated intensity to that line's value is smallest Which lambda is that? 5948.0 angstrom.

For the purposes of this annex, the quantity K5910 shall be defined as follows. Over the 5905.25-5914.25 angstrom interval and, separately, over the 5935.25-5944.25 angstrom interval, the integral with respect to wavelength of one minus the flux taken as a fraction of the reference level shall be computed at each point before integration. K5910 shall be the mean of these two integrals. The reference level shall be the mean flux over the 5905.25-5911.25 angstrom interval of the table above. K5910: -0.1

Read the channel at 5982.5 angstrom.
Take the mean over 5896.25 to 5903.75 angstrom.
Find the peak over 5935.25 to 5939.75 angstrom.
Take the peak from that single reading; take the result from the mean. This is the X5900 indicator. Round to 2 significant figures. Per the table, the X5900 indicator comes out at 4.1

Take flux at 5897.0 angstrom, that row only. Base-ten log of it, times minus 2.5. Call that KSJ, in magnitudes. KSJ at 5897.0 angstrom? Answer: -1.44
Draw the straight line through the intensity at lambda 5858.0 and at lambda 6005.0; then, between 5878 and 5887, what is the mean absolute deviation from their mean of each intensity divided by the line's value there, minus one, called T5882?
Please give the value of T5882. 0.052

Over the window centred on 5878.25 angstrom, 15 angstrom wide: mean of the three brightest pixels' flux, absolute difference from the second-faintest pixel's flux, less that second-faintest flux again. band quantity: -3.95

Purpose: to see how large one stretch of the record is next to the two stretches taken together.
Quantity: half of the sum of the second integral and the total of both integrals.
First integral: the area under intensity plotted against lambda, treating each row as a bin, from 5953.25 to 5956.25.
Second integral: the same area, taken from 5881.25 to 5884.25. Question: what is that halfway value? 20.4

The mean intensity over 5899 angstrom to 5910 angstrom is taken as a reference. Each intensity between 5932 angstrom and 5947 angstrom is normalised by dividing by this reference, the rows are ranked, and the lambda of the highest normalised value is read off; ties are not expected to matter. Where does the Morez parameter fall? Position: 5940.5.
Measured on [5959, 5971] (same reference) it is 5969.0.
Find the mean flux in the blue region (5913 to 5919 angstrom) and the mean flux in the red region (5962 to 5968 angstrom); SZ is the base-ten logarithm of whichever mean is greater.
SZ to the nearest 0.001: 0.686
